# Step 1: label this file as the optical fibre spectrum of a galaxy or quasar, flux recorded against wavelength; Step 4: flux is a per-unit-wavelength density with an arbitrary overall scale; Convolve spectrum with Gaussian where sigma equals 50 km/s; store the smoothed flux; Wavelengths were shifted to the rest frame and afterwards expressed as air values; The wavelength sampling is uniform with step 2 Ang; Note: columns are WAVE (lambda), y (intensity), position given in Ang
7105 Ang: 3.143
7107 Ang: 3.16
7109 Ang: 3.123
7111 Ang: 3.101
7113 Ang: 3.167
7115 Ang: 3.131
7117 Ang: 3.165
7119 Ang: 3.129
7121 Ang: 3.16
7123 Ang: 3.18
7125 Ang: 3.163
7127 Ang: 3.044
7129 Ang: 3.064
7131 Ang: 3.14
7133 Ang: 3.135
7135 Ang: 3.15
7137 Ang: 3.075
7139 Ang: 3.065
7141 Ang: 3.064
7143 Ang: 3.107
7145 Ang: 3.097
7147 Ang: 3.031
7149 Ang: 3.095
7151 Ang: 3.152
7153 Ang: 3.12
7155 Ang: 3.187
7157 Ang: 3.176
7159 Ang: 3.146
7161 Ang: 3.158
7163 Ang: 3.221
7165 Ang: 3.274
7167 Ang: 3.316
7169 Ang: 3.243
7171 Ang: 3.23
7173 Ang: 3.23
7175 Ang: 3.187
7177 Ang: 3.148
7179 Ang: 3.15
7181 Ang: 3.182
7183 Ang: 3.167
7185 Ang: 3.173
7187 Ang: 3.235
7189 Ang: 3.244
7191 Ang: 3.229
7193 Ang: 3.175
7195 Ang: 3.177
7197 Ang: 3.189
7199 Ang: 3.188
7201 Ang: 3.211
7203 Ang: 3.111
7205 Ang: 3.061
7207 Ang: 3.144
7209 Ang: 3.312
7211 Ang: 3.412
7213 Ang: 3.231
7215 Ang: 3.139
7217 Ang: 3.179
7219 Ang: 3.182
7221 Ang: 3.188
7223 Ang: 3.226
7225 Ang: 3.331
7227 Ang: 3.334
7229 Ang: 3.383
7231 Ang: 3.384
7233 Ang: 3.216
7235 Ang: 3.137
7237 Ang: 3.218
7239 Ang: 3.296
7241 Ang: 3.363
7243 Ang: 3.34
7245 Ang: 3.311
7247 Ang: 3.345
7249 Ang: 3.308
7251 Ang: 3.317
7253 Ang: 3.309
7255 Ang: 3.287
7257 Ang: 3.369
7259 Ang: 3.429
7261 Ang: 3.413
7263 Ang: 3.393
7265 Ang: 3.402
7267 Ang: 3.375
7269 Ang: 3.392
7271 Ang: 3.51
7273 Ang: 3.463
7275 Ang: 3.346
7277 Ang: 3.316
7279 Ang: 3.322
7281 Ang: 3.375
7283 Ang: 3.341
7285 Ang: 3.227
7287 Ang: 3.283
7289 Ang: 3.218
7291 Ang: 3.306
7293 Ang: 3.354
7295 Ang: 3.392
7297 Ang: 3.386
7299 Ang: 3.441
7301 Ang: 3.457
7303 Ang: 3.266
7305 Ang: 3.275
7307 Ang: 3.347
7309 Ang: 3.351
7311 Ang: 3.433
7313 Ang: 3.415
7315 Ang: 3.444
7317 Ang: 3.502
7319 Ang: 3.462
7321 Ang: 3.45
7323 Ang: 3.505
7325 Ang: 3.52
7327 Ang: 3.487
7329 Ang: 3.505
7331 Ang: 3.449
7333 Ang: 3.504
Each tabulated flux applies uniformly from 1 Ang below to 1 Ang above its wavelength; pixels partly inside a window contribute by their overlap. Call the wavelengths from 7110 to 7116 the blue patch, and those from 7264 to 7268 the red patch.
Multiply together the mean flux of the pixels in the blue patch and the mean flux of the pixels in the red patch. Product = 10.6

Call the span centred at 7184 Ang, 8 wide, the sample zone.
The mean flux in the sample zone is 3.19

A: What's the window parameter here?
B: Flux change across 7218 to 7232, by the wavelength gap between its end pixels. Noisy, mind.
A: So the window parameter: 0.017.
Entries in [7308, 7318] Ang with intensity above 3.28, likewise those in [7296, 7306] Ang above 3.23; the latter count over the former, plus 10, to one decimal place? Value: 11.0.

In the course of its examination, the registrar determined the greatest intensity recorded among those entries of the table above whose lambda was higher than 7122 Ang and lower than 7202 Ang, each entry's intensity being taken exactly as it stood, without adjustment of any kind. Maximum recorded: 3.316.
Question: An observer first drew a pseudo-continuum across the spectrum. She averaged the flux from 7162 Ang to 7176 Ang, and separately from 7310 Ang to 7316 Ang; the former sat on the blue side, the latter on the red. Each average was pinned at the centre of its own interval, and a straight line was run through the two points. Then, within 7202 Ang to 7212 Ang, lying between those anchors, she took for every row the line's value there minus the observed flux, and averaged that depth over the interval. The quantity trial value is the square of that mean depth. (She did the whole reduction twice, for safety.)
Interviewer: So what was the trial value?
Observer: 0.007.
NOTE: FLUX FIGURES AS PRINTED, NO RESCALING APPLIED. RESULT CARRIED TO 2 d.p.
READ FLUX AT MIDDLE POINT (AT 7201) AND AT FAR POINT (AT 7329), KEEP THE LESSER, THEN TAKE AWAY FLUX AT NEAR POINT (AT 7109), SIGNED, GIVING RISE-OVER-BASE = 0.09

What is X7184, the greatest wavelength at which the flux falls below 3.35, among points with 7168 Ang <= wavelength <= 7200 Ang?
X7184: 7199 Ang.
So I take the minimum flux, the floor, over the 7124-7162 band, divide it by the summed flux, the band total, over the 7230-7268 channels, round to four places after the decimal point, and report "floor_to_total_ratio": 0.0479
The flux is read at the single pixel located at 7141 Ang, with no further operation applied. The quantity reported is 3.064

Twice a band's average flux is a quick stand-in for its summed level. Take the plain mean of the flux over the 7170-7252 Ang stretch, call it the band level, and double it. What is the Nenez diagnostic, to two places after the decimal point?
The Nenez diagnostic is 6.47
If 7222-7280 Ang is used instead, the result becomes 6.68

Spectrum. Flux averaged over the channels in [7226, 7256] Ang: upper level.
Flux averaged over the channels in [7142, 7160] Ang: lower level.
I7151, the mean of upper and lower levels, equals 3.21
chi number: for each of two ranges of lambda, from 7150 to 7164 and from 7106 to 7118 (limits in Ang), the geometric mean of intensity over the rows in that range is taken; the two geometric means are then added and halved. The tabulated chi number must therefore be 3.15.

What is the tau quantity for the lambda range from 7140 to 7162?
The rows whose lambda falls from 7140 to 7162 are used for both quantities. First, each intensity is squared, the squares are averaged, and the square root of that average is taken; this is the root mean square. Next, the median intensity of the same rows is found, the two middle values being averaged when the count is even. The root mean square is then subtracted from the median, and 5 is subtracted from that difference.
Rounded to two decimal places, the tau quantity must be -5.00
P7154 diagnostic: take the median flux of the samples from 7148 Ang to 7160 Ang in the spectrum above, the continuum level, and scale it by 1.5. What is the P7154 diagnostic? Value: 4.72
